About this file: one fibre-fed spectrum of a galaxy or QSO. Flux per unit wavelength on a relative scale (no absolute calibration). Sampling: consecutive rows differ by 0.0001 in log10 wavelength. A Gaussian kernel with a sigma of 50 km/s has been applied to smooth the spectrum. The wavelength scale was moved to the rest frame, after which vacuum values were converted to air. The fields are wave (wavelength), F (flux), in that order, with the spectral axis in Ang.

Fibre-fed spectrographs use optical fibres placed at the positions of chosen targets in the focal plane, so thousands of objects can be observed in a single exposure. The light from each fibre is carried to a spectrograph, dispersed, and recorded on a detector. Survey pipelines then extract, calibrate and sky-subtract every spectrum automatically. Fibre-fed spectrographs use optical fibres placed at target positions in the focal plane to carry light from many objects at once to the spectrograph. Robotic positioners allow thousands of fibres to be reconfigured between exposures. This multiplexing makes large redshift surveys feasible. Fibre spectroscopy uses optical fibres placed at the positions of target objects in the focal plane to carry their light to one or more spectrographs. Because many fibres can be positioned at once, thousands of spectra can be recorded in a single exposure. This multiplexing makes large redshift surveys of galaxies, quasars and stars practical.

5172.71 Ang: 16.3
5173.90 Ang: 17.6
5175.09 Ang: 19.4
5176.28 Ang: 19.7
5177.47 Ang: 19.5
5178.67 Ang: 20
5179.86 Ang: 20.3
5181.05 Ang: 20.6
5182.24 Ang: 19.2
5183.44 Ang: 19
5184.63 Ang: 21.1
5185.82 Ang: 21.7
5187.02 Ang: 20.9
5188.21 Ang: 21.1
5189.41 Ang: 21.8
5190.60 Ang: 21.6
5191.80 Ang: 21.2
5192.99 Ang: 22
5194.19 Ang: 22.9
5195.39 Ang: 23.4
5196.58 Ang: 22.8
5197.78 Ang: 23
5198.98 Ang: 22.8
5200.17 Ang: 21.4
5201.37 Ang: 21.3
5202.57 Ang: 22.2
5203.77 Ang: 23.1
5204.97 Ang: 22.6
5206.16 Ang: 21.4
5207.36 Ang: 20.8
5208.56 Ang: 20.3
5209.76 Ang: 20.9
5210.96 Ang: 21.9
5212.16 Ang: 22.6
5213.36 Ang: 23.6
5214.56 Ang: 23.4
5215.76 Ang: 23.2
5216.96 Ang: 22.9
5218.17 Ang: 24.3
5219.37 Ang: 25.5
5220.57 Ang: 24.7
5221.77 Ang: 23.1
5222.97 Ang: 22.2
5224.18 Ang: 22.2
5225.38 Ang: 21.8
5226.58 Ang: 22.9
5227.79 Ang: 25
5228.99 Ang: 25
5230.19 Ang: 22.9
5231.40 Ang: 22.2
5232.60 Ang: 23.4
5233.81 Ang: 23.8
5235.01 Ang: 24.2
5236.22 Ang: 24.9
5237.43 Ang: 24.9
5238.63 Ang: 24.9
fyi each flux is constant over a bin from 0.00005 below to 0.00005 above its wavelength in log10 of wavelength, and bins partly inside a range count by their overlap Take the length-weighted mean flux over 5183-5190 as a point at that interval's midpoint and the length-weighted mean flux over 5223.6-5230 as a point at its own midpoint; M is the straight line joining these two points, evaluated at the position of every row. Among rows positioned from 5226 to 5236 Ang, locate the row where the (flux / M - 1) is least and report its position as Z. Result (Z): 5231.40 Ang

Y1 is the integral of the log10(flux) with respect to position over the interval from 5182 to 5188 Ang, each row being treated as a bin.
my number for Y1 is 7.87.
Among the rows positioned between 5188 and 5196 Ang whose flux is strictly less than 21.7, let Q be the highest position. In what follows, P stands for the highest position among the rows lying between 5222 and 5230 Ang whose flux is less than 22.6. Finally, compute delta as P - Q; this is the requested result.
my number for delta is 33.6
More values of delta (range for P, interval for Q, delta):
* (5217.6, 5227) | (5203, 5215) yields 15.6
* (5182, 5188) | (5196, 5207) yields -19.1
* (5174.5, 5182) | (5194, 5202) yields -20.3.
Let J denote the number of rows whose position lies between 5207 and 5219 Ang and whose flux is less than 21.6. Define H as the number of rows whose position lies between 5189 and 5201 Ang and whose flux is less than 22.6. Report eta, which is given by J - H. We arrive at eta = -2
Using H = 5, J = 3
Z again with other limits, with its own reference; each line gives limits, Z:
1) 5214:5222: 5221.77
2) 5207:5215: 5208.56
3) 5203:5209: 5208.56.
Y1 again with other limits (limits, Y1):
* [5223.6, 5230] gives 8.76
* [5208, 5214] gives 8.04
